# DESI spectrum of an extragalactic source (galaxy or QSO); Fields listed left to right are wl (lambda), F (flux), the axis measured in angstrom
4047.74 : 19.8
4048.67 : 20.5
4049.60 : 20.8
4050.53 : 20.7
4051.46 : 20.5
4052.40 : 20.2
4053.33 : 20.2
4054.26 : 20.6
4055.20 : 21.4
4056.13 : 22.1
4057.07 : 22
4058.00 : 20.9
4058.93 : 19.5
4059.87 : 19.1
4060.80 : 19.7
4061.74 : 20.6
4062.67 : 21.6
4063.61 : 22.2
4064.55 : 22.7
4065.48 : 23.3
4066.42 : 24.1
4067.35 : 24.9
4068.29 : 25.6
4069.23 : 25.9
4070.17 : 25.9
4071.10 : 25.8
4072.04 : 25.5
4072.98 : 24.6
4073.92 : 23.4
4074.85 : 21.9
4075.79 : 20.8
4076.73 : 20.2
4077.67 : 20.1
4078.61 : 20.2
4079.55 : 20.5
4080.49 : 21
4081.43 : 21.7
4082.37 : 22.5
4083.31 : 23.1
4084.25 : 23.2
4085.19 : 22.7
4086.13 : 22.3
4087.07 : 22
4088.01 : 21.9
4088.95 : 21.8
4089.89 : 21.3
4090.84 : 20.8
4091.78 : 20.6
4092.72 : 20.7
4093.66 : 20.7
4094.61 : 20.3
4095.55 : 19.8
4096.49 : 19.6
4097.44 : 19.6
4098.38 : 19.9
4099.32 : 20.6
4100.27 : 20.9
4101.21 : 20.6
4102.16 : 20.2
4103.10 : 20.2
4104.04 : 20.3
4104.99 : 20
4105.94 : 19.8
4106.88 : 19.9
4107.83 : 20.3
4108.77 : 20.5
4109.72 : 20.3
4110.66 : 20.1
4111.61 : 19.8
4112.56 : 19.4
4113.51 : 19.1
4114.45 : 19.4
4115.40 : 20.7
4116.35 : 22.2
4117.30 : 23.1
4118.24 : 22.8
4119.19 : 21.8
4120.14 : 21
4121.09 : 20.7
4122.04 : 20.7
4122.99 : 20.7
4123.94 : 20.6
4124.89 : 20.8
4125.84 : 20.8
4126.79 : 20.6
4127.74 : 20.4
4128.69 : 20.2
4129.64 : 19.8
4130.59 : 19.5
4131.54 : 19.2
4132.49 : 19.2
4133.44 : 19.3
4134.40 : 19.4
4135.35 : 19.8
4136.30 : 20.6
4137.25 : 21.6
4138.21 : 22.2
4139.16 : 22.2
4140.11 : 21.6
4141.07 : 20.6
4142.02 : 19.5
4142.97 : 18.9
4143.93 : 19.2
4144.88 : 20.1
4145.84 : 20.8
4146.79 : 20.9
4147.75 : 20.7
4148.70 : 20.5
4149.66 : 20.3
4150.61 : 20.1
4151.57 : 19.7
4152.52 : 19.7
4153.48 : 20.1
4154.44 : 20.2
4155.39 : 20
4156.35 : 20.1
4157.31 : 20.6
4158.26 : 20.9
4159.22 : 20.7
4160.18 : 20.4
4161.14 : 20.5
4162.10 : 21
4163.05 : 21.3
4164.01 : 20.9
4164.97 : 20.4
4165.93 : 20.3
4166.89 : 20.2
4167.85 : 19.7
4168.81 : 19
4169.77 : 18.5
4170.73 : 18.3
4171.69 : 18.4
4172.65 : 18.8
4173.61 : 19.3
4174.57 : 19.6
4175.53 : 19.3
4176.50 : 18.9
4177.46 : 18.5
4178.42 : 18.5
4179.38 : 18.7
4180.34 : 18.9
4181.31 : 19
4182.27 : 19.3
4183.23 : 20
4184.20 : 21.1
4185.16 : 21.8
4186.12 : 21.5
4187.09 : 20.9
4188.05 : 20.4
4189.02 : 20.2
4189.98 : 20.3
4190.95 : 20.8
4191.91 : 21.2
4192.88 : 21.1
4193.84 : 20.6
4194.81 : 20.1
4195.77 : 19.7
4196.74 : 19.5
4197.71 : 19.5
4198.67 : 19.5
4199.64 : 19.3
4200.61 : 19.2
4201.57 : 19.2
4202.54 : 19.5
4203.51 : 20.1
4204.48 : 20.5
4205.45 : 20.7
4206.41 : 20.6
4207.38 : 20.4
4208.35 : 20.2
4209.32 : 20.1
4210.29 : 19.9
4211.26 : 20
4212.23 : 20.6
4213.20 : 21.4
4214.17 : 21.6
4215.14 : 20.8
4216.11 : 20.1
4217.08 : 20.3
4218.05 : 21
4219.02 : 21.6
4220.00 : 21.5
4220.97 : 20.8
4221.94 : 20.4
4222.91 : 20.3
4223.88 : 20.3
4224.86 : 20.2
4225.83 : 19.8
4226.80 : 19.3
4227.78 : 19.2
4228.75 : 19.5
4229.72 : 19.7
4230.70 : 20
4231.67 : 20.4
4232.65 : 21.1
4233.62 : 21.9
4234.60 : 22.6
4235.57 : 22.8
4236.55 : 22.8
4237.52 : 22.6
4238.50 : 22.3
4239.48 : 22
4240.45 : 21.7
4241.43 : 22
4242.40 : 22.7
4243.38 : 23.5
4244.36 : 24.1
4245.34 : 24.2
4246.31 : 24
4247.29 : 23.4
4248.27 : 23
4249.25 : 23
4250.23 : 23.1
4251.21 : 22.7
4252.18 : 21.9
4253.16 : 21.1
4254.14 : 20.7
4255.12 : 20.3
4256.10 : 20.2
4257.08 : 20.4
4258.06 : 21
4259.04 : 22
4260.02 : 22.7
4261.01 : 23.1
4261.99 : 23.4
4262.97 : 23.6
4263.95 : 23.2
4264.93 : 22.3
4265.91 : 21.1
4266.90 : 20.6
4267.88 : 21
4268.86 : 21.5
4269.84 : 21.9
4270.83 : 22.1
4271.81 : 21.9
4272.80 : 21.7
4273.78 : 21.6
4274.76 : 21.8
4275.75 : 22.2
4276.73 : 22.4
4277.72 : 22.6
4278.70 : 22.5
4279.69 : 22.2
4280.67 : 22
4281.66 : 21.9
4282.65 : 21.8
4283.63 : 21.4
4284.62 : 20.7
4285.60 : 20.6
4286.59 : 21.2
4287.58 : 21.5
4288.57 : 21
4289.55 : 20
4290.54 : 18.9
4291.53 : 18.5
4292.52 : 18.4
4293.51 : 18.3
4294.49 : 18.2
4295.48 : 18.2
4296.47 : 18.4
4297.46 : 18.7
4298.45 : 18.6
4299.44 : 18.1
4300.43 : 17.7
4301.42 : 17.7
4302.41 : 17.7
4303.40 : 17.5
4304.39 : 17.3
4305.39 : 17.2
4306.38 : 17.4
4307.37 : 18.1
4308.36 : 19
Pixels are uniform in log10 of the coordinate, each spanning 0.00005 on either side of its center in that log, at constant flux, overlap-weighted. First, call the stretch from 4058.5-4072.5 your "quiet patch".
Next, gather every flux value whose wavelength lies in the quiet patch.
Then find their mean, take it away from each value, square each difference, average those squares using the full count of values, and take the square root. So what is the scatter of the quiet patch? 2.4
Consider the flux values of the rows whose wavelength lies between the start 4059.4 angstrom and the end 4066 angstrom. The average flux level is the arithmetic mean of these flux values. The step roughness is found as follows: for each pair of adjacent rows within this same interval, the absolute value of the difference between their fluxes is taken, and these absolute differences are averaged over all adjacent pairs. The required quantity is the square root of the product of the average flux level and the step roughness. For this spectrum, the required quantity 3.9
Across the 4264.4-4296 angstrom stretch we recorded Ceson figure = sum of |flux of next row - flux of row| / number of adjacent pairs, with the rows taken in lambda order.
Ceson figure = 0.35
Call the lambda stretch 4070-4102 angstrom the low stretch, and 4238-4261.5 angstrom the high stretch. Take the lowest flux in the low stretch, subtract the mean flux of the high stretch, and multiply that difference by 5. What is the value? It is -13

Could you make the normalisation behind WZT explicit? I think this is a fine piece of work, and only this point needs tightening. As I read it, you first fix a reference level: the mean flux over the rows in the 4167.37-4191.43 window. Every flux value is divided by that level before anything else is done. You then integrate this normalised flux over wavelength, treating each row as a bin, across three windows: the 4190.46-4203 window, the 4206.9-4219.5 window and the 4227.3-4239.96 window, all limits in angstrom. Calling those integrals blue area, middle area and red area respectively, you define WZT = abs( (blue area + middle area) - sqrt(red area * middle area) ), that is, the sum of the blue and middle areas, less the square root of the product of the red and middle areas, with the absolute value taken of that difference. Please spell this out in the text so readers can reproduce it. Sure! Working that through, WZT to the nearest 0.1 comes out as 12.5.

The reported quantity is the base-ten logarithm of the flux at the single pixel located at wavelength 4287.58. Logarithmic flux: 1.33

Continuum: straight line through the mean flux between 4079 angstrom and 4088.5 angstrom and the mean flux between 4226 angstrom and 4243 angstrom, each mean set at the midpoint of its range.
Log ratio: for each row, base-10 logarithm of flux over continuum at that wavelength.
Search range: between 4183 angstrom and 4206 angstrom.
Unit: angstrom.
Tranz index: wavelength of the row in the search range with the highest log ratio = 4185.16 angstrom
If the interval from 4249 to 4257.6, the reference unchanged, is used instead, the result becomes 4250.23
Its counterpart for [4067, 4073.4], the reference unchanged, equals 4070.17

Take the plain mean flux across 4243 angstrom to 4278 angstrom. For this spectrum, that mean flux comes 22.2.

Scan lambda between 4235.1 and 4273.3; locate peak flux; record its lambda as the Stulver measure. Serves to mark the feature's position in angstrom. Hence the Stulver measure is 4245.34 angstrom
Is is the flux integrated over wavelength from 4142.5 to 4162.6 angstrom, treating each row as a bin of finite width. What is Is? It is 407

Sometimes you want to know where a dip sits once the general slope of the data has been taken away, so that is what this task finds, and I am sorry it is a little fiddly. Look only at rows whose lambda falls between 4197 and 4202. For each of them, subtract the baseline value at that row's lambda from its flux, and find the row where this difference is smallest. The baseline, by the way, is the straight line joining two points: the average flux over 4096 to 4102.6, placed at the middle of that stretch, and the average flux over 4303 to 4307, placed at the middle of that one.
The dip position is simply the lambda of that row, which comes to 4200.61 angstrom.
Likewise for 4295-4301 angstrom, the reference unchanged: 4300.43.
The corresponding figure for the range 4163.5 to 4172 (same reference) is 4170.73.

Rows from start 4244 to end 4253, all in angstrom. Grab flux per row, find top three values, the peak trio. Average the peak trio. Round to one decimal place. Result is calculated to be 24.1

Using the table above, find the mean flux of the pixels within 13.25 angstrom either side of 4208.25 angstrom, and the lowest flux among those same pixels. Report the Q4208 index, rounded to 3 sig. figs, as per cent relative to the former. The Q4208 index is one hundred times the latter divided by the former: 94.7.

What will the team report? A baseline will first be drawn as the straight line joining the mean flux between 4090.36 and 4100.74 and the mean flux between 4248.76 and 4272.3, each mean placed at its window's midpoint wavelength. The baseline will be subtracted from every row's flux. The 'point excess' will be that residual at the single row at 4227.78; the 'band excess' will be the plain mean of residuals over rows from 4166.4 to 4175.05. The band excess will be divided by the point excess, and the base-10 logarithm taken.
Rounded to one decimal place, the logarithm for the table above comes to -0.1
